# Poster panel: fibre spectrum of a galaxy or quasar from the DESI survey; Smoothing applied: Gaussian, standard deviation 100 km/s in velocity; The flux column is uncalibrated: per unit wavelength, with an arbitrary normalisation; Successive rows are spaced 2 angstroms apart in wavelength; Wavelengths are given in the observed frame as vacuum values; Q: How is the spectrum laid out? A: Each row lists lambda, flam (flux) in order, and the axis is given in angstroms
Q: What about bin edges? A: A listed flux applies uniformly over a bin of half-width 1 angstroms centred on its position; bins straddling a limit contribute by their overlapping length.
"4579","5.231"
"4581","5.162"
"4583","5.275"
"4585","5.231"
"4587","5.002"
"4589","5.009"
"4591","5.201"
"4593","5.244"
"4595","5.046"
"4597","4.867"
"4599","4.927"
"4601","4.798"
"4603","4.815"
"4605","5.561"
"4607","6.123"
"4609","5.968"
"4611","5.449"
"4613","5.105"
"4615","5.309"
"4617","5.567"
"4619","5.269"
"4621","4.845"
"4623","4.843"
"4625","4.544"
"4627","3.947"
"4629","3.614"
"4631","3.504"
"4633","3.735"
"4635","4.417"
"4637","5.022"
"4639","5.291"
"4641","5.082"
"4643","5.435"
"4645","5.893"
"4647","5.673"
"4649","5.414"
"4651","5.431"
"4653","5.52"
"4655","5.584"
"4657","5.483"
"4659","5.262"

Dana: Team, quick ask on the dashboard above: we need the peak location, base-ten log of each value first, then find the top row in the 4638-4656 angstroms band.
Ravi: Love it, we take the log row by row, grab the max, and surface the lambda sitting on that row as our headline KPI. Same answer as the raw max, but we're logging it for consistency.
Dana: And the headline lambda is 4645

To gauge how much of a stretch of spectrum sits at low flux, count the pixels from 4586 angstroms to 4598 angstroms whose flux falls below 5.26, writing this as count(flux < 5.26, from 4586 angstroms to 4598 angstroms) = 6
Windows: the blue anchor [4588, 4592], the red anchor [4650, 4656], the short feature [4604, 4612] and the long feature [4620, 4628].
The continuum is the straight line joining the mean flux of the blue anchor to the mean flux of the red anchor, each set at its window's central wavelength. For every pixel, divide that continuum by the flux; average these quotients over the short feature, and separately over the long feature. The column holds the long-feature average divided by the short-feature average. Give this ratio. 1.30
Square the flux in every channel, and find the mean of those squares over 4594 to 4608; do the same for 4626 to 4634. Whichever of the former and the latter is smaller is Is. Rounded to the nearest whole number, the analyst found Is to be 14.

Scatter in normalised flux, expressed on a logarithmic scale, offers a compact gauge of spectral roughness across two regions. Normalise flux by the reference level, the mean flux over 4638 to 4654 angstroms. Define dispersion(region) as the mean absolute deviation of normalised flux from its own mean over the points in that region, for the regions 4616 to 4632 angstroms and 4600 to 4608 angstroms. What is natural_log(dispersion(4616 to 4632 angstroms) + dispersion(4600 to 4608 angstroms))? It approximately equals -1.57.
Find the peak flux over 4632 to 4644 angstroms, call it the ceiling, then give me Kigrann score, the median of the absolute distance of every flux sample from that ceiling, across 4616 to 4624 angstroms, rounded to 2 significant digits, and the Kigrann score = 0.38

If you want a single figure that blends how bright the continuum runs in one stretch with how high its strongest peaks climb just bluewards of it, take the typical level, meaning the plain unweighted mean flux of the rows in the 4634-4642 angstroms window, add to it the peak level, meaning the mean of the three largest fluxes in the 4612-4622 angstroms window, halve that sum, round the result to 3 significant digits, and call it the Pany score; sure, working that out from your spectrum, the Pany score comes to 5.17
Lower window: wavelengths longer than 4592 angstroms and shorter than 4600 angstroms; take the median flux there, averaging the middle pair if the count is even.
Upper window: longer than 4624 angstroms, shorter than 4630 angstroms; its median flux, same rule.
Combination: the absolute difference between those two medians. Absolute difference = 1.0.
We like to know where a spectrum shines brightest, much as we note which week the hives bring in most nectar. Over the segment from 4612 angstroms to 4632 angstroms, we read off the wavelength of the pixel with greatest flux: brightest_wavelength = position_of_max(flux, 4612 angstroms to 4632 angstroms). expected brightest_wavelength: 4617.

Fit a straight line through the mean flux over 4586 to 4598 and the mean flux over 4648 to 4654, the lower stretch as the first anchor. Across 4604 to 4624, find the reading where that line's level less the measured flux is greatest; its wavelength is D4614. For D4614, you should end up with 4623 angstroms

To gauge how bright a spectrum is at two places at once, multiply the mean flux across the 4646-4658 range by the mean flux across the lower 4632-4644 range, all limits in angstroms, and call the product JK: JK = 26.7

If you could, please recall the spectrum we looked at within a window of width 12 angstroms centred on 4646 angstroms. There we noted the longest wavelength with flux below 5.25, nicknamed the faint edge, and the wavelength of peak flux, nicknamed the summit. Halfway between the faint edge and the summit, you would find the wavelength 4643 angstroms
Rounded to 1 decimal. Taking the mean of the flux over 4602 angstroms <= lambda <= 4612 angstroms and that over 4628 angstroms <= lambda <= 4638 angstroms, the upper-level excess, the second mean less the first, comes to -1.5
